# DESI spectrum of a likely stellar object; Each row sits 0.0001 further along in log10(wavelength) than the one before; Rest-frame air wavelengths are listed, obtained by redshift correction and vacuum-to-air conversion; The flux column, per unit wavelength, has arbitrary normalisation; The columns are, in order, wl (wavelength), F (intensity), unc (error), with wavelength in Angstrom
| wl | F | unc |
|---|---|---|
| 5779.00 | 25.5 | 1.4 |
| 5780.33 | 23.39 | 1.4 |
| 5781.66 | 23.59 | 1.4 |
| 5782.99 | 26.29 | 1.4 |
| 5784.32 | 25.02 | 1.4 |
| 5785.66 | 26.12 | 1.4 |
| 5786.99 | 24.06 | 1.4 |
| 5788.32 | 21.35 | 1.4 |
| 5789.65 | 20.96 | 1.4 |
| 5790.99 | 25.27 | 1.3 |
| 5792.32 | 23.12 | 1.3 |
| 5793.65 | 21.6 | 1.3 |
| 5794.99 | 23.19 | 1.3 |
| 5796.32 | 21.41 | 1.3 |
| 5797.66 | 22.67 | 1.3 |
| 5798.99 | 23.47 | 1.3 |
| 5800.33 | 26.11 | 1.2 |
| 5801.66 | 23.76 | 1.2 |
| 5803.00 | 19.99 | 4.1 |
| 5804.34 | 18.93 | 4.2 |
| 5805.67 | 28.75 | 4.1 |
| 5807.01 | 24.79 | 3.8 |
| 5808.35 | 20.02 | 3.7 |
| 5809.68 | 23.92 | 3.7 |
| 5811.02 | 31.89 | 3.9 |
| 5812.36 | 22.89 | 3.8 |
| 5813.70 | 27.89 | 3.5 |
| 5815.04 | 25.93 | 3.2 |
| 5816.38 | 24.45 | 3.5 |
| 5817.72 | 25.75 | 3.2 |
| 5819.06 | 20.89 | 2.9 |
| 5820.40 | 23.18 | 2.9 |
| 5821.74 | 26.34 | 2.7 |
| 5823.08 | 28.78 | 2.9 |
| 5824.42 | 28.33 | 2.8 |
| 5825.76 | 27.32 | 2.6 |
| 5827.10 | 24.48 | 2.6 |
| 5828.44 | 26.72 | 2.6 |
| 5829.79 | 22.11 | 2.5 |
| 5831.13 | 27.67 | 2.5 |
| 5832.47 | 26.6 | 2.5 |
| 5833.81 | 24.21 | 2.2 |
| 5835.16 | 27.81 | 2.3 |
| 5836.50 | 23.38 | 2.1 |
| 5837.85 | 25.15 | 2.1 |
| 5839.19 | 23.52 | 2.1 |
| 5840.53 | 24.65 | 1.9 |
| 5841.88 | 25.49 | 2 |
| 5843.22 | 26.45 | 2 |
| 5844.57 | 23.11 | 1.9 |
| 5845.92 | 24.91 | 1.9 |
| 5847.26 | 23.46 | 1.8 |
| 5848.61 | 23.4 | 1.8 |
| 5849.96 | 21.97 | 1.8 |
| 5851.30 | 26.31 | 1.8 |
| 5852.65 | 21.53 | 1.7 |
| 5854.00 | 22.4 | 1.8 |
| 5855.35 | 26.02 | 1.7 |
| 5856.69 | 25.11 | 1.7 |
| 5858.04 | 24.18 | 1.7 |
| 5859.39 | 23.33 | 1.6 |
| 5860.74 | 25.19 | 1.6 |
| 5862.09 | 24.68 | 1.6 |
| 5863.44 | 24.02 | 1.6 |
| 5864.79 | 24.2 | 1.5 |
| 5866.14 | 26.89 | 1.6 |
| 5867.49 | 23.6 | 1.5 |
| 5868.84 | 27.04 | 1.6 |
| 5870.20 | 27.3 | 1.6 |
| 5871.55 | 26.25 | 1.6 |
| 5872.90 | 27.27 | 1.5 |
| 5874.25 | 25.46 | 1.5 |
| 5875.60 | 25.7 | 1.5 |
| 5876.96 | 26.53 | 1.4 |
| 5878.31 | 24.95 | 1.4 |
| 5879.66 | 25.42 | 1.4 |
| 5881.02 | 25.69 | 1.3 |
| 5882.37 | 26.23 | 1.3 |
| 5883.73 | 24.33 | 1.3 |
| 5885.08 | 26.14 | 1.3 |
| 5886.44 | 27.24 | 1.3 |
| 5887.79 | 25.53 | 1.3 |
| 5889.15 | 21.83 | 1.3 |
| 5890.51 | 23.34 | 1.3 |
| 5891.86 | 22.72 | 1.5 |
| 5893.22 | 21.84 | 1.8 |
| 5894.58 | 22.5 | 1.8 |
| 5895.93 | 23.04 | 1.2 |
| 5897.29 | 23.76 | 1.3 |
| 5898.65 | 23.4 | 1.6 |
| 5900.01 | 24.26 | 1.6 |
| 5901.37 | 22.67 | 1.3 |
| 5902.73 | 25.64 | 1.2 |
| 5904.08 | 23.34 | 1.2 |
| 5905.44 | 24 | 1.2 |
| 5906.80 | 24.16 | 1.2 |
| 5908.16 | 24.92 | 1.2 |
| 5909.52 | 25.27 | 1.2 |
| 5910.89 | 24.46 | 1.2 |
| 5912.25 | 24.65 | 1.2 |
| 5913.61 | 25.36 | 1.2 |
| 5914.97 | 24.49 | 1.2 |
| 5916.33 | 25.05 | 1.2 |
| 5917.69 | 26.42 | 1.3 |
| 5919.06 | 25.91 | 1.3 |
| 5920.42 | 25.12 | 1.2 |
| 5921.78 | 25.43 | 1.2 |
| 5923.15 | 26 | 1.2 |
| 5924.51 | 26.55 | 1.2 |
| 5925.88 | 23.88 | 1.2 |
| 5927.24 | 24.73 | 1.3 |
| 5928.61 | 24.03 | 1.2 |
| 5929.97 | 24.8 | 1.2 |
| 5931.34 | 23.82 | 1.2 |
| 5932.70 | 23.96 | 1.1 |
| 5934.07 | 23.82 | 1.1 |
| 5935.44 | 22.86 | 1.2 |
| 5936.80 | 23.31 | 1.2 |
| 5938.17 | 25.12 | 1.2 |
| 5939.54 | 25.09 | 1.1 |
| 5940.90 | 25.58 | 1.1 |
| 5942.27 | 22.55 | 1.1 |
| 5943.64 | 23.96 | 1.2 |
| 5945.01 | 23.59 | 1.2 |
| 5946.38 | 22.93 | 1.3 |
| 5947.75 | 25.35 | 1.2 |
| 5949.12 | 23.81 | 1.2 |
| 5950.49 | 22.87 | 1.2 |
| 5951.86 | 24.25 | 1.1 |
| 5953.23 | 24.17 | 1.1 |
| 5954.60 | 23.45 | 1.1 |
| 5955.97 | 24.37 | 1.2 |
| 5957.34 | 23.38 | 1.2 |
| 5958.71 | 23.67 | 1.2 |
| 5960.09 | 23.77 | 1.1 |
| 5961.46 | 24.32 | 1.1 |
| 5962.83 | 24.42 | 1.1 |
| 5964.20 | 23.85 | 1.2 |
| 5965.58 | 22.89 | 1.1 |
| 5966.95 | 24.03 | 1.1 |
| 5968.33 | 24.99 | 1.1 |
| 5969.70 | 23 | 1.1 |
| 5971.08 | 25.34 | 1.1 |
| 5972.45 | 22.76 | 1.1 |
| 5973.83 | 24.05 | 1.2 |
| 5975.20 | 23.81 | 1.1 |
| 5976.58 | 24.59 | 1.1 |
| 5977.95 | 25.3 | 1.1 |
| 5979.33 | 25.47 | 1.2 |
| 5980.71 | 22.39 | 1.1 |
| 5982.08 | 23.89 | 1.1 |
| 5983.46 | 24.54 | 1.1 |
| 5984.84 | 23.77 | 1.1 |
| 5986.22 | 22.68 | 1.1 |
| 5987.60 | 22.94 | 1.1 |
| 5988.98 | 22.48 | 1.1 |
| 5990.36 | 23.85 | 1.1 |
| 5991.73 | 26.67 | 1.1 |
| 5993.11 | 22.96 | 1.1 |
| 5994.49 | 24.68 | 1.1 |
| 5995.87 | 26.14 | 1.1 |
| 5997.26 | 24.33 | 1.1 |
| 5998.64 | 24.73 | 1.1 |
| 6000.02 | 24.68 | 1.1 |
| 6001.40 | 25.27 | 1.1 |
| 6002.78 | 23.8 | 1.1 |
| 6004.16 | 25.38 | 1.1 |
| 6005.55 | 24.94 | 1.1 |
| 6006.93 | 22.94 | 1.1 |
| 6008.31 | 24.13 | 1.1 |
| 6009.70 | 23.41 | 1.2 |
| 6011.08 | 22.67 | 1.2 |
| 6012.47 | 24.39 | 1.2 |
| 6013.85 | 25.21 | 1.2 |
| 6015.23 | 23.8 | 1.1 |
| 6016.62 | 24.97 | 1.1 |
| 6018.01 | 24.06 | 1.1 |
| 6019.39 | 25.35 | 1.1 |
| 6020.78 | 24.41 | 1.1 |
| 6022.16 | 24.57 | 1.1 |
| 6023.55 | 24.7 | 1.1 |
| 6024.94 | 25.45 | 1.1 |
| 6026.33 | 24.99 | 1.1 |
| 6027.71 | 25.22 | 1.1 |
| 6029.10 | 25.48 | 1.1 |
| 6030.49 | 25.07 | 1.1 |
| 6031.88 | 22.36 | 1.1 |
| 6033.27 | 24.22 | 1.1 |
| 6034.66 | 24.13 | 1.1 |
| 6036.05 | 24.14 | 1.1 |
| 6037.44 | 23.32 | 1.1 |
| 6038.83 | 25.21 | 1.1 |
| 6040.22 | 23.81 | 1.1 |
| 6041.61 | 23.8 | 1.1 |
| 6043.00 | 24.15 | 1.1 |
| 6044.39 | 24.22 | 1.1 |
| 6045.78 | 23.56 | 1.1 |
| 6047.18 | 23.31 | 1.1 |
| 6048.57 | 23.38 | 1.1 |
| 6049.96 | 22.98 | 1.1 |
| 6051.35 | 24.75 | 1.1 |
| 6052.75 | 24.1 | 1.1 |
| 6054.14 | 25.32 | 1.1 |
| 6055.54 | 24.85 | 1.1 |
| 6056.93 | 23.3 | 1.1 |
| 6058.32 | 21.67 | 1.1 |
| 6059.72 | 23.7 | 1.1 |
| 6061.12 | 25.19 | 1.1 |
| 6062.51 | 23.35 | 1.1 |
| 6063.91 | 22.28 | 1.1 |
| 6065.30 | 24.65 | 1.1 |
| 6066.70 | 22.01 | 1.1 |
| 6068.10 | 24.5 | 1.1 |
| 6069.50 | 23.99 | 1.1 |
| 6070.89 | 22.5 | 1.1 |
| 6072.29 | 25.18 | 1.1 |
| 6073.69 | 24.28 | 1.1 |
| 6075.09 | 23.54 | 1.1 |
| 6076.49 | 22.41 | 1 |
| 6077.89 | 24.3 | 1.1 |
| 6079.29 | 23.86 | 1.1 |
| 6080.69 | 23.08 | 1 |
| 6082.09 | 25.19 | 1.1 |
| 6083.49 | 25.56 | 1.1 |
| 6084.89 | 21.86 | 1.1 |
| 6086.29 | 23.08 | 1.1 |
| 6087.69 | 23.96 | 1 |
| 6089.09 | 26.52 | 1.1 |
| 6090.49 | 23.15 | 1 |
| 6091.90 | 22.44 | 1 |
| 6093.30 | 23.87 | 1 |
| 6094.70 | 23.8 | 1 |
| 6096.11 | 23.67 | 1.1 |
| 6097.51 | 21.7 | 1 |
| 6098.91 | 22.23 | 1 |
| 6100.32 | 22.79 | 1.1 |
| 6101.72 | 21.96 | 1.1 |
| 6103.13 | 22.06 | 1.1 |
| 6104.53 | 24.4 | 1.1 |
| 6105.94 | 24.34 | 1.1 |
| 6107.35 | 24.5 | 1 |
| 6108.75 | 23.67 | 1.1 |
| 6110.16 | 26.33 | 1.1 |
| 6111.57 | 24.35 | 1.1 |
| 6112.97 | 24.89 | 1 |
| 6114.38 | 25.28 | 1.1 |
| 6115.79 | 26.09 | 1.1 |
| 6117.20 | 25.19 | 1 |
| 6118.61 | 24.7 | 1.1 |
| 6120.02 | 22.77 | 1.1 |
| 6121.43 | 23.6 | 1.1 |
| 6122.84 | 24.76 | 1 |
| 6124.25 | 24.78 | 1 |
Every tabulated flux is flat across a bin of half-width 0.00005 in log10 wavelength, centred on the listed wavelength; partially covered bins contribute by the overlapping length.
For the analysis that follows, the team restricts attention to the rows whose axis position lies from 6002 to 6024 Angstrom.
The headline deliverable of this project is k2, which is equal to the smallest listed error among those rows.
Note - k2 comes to 1.10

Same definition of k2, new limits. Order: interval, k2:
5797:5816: 1.20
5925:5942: 1.10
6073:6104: 1.00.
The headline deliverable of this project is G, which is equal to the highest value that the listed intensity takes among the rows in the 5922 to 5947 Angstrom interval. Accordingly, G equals 26.55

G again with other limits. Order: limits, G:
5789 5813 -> 31.89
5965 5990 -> 25.47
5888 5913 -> 25.64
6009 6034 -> 25.48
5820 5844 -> 28.78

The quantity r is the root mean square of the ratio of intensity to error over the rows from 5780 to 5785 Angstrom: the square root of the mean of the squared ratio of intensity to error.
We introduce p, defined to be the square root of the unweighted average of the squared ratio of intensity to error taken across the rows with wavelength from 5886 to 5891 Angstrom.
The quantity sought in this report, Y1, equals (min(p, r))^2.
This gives 309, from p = 18.9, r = 18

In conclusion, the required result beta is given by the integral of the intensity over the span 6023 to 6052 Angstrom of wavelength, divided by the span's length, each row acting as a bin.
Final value 24.2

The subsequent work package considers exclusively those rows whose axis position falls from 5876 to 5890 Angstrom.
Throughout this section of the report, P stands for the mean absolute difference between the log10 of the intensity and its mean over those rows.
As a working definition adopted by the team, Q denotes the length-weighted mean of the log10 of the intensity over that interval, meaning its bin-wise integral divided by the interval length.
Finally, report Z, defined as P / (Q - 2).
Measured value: -0.030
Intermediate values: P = 0.0179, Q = 1.40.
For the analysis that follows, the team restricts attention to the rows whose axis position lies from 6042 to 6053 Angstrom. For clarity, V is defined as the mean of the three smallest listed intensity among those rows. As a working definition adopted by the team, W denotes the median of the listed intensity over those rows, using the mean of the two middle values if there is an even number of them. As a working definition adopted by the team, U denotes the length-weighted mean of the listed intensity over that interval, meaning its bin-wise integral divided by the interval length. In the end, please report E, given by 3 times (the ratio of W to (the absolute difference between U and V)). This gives 126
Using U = 23.8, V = 23.2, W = 23.8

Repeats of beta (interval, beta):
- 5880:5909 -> 24.1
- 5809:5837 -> 25.8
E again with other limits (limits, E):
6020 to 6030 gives 180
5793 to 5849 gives 15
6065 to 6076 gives 67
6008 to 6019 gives 89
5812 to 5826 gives 24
